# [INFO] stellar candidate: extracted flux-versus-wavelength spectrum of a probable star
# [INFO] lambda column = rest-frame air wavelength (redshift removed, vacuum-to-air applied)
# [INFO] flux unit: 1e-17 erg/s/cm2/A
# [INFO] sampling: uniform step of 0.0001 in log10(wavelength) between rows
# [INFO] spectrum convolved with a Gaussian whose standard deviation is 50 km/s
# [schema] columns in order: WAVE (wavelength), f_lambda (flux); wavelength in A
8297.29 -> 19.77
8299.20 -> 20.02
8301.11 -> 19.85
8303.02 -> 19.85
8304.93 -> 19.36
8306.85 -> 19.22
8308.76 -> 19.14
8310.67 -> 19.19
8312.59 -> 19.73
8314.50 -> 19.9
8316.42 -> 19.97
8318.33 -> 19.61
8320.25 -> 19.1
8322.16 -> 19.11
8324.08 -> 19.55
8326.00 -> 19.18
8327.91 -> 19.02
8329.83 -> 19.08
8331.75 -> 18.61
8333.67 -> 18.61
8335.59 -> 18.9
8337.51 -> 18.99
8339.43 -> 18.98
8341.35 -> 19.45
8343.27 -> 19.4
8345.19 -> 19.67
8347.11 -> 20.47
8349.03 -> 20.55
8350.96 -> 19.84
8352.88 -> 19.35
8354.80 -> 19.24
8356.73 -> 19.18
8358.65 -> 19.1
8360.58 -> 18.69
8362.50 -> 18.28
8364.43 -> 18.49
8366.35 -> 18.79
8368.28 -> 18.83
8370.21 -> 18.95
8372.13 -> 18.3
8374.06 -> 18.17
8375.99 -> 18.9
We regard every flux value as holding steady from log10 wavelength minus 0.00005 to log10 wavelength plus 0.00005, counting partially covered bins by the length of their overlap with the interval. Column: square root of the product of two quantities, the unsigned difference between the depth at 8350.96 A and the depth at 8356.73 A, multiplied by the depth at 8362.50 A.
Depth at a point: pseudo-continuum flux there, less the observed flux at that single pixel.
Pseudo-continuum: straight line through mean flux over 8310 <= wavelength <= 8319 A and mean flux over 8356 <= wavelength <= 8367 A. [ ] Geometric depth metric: 0.50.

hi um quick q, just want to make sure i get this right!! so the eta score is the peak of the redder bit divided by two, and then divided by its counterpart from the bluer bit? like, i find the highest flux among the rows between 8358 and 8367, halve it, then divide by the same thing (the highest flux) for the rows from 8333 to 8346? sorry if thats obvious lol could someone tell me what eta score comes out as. 0.486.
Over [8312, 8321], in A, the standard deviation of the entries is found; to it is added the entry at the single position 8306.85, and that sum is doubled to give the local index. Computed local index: 39.1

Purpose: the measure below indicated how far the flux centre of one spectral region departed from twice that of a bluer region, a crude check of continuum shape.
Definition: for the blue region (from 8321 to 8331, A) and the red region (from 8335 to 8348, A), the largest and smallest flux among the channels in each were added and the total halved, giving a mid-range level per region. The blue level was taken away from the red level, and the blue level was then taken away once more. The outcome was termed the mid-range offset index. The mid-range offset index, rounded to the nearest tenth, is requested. -18.9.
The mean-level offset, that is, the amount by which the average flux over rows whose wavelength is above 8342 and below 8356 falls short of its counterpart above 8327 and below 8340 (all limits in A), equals -0.9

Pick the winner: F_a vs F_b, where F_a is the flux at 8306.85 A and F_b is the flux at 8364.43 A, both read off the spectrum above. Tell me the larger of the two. 19.2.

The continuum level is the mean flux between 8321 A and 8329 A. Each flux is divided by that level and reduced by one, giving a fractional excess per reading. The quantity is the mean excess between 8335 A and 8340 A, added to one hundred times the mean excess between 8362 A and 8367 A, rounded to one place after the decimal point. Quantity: -3.6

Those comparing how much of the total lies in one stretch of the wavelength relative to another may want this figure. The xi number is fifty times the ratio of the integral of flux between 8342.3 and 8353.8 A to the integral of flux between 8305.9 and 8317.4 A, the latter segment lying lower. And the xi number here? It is 51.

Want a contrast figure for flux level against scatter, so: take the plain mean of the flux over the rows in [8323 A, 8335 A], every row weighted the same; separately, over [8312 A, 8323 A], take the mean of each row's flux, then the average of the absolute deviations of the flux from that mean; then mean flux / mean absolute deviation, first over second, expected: 61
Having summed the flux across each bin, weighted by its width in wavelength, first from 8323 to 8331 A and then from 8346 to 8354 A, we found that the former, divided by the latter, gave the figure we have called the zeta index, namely 0.96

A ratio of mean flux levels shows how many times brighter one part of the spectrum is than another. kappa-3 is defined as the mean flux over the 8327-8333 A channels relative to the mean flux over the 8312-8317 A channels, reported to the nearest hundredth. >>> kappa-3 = 0.95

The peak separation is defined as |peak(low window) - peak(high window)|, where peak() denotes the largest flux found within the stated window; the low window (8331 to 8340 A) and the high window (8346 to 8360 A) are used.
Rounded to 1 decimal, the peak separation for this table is 1.6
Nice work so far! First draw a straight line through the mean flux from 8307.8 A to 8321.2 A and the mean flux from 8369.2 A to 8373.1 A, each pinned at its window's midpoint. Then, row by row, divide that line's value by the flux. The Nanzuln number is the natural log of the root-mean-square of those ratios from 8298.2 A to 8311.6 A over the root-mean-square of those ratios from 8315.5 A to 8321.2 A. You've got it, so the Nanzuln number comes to 0.013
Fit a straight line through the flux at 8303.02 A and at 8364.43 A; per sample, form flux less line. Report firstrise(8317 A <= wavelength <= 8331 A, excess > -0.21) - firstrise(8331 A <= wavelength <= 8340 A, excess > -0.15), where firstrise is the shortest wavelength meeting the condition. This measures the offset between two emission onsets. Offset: -19.2 A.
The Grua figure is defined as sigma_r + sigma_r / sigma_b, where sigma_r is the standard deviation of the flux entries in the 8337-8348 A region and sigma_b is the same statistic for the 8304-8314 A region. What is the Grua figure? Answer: 2.85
